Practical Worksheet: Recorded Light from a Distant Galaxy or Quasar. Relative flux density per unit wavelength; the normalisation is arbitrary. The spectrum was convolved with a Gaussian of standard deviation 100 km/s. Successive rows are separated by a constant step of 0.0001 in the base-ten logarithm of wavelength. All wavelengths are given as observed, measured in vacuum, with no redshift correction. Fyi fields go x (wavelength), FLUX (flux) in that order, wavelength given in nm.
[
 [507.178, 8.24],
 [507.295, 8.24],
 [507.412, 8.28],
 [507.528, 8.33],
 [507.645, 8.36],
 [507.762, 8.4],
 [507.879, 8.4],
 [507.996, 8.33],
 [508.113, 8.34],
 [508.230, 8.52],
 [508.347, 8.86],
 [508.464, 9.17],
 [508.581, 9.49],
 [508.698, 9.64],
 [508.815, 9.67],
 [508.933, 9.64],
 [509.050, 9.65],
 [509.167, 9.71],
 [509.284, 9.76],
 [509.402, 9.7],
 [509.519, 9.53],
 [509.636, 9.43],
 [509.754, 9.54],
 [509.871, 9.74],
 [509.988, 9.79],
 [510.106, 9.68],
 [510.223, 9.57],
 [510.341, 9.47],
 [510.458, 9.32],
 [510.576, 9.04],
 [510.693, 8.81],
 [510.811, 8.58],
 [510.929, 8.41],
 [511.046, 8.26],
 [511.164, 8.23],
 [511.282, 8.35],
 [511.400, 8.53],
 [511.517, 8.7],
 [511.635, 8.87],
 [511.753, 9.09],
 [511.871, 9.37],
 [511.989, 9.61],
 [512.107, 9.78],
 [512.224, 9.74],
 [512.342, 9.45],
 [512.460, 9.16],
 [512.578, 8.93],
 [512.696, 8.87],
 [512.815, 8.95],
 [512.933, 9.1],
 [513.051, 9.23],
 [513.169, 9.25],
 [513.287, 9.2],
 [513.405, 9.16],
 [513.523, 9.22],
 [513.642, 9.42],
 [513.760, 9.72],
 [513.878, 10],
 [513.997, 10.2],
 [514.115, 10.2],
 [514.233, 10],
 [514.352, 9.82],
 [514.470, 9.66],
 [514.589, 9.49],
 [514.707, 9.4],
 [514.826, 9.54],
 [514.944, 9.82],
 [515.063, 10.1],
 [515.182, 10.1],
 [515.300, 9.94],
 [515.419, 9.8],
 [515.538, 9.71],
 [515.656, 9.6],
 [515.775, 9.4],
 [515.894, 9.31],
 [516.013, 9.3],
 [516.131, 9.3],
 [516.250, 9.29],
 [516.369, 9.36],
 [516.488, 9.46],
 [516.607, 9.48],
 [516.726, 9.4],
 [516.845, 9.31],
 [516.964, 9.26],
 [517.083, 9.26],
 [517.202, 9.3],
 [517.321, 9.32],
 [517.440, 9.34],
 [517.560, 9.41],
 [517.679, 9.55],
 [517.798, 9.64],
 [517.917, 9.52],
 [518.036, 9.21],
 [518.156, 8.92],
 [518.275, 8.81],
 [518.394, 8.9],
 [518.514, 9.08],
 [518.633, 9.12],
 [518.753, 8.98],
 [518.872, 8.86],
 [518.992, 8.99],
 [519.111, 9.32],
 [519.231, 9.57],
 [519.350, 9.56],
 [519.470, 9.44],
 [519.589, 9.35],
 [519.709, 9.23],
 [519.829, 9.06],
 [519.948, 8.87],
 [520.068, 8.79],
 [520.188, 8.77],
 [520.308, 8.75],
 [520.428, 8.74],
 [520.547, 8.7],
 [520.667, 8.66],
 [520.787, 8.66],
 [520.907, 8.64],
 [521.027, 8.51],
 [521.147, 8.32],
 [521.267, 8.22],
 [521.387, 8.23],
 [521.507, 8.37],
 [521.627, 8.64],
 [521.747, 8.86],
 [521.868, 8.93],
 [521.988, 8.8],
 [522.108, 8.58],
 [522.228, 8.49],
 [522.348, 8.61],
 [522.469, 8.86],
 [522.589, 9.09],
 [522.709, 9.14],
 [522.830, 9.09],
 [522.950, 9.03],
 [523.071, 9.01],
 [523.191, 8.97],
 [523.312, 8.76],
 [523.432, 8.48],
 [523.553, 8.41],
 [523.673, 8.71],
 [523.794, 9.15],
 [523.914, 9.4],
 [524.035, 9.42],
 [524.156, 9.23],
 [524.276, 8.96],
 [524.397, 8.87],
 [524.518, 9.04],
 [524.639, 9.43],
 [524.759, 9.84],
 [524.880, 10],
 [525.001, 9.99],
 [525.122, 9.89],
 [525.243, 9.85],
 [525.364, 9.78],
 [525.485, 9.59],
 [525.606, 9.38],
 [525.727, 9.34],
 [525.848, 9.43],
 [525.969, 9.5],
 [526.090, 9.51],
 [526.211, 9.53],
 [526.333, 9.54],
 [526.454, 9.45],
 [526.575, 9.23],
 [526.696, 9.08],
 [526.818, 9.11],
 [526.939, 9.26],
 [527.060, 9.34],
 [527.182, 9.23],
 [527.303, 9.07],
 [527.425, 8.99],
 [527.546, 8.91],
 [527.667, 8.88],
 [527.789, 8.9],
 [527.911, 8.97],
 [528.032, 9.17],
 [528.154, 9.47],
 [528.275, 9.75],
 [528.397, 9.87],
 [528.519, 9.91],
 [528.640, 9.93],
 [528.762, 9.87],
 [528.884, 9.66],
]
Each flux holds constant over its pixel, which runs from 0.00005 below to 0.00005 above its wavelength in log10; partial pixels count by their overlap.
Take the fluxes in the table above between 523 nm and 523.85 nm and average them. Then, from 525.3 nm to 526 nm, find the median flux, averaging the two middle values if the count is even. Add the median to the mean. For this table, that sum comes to 18.25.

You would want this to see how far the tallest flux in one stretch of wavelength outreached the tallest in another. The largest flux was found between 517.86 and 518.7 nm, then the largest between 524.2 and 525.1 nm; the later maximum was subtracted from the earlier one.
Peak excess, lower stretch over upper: -0.5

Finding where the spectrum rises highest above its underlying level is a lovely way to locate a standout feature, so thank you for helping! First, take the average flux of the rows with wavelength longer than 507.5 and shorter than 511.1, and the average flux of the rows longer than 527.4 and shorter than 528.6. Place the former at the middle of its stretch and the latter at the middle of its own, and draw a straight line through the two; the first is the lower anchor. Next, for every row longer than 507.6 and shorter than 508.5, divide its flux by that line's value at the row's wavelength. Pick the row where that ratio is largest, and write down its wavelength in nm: 508.464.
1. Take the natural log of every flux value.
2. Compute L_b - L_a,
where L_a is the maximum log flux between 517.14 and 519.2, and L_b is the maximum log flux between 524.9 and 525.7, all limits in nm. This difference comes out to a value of 0.04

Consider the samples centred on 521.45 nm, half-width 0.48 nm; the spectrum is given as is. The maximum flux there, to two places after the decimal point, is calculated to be 8.93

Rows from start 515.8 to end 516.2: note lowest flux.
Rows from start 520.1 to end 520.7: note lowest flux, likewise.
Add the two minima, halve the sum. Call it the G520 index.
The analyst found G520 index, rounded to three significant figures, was 8.98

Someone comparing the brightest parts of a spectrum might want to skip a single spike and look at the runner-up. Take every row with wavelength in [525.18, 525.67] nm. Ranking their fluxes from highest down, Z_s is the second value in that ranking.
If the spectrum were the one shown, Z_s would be 9.78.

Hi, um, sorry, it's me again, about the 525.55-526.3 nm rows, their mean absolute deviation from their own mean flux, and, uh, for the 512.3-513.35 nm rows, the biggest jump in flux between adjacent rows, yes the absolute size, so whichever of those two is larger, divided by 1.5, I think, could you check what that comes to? 0.19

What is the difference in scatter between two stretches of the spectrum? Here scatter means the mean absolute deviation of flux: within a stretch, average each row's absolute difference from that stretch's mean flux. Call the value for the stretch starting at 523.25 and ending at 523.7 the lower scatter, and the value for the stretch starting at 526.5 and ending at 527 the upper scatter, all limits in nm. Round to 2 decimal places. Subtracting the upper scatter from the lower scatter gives 0.07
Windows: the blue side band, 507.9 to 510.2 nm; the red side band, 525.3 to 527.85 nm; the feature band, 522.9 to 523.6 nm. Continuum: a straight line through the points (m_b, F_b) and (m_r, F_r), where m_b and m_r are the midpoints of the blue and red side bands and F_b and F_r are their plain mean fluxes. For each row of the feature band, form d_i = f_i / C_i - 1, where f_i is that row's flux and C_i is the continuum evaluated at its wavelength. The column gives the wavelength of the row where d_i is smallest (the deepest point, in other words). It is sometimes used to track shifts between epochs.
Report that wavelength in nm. 523.553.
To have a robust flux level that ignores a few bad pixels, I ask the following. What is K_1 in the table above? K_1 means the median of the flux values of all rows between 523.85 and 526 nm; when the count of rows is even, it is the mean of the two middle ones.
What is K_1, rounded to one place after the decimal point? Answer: 9.4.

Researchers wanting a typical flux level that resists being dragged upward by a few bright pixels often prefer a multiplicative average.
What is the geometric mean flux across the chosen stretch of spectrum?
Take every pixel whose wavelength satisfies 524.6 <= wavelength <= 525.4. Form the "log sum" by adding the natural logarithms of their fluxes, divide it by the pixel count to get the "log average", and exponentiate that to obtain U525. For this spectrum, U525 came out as 9.82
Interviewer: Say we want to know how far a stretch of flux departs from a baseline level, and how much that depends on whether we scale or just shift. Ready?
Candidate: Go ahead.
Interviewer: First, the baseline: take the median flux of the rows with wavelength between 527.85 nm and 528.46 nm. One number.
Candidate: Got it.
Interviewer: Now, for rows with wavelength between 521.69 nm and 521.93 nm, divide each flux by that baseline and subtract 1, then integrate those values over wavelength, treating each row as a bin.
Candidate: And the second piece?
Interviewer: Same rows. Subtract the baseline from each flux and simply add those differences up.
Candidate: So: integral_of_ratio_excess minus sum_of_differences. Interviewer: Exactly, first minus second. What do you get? 1.1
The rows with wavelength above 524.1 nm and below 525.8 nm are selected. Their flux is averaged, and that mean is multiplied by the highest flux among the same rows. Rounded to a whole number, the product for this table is 95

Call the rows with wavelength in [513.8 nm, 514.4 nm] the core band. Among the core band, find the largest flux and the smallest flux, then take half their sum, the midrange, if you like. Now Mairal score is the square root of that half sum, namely 3.16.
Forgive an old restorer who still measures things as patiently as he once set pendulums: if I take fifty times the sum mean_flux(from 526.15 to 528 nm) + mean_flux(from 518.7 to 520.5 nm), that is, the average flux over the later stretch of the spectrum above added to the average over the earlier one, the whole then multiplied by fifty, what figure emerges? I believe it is 913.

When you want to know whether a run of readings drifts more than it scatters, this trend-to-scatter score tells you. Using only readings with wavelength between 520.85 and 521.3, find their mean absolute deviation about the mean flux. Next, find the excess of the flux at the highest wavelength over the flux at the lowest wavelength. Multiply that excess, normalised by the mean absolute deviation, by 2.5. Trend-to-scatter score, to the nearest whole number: -7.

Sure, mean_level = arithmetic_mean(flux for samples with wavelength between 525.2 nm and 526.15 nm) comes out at 9.5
